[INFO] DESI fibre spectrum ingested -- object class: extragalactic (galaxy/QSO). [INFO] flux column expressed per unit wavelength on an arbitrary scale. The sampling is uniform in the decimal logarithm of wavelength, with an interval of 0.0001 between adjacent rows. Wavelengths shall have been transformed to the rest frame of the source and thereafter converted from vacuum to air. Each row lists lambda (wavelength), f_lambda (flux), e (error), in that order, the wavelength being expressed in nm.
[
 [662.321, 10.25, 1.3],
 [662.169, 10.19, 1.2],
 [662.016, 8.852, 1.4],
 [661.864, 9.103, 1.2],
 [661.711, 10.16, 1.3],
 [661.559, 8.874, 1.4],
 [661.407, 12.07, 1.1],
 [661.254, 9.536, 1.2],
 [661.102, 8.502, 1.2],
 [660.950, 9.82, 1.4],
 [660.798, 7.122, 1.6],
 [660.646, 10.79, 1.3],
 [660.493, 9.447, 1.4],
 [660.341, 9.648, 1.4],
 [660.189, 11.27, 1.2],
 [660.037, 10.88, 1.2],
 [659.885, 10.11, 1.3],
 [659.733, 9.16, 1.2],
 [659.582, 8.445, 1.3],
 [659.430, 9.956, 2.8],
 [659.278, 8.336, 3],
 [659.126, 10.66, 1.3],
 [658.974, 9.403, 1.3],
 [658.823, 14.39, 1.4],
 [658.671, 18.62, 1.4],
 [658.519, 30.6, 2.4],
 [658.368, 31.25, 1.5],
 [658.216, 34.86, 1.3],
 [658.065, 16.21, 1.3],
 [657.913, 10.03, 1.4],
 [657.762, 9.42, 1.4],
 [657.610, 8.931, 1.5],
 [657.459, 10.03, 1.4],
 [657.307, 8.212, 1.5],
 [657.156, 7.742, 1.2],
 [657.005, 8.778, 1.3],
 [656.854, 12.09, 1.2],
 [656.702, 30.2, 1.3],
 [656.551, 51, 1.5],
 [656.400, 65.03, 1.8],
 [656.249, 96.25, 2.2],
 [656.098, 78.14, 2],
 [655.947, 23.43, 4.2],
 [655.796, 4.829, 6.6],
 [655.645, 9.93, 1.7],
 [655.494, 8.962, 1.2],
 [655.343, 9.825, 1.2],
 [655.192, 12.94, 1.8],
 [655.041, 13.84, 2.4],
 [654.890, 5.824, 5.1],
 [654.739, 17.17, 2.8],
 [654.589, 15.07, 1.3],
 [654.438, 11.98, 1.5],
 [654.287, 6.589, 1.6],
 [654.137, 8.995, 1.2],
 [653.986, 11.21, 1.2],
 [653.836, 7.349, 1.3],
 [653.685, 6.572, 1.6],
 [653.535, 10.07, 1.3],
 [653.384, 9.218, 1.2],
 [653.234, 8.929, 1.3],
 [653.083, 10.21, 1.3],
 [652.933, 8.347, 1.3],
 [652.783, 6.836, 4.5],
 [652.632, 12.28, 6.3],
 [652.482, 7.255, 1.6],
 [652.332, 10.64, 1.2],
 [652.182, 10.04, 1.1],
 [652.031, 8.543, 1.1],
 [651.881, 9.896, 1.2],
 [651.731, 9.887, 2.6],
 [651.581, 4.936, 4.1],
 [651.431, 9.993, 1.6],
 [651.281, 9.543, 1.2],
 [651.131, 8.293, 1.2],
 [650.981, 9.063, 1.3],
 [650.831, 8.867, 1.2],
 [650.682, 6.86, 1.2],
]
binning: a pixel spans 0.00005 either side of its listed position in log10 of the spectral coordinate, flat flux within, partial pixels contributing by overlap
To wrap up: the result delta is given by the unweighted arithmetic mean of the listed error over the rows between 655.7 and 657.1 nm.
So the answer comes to 2.46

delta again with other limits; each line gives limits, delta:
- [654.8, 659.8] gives 1.94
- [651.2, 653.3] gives 2.17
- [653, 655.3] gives 1.79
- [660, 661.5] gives 1.30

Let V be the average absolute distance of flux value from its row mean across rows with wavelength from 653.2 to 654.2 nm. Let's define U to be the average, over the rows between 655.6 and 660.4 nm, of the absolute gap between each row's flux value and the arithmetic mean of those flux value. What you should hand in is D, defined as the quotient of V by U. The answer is 0.1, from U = 15.6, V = 1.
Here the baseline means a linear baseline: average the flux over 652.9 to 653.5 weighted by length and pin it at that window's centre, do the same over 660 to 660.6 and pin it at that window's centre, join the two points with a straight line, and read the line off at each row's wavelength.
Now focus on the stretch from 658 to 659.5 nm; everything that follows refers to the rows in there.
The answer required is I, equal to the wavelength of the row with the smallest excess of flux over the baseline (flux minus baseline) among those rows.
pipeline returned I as 659.278 nm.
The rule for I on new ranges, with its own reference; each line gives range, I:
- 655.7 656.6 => 655.796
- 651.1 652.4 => 651.581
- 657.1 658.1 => 657.156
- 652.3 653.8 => 653.685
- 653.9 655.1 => 654.890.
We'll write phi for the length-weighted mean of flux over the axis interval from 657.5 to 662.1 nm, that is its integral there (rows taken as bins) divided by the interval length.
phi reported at 12.5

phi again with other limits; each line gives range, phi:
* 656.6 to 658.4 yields 15.8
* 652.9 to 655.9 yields 10.0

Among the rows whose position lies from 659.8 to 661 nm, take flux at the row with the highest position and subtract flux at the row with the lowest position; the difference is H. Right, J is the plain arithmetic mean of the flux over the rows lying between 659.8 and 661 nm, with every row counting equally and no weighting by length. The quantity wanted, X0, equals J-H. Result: 10.2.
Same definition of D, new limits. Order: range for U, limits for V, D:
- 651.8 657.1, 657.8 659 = 0.6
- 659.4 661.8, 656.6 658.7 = 9.7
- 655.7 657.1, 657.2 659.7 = 0.3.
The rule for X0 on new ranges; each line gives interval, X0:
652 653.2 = 7.6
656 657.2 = 114.1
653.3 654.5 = 6.2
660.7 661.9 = 7.4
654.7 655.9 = 22.8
